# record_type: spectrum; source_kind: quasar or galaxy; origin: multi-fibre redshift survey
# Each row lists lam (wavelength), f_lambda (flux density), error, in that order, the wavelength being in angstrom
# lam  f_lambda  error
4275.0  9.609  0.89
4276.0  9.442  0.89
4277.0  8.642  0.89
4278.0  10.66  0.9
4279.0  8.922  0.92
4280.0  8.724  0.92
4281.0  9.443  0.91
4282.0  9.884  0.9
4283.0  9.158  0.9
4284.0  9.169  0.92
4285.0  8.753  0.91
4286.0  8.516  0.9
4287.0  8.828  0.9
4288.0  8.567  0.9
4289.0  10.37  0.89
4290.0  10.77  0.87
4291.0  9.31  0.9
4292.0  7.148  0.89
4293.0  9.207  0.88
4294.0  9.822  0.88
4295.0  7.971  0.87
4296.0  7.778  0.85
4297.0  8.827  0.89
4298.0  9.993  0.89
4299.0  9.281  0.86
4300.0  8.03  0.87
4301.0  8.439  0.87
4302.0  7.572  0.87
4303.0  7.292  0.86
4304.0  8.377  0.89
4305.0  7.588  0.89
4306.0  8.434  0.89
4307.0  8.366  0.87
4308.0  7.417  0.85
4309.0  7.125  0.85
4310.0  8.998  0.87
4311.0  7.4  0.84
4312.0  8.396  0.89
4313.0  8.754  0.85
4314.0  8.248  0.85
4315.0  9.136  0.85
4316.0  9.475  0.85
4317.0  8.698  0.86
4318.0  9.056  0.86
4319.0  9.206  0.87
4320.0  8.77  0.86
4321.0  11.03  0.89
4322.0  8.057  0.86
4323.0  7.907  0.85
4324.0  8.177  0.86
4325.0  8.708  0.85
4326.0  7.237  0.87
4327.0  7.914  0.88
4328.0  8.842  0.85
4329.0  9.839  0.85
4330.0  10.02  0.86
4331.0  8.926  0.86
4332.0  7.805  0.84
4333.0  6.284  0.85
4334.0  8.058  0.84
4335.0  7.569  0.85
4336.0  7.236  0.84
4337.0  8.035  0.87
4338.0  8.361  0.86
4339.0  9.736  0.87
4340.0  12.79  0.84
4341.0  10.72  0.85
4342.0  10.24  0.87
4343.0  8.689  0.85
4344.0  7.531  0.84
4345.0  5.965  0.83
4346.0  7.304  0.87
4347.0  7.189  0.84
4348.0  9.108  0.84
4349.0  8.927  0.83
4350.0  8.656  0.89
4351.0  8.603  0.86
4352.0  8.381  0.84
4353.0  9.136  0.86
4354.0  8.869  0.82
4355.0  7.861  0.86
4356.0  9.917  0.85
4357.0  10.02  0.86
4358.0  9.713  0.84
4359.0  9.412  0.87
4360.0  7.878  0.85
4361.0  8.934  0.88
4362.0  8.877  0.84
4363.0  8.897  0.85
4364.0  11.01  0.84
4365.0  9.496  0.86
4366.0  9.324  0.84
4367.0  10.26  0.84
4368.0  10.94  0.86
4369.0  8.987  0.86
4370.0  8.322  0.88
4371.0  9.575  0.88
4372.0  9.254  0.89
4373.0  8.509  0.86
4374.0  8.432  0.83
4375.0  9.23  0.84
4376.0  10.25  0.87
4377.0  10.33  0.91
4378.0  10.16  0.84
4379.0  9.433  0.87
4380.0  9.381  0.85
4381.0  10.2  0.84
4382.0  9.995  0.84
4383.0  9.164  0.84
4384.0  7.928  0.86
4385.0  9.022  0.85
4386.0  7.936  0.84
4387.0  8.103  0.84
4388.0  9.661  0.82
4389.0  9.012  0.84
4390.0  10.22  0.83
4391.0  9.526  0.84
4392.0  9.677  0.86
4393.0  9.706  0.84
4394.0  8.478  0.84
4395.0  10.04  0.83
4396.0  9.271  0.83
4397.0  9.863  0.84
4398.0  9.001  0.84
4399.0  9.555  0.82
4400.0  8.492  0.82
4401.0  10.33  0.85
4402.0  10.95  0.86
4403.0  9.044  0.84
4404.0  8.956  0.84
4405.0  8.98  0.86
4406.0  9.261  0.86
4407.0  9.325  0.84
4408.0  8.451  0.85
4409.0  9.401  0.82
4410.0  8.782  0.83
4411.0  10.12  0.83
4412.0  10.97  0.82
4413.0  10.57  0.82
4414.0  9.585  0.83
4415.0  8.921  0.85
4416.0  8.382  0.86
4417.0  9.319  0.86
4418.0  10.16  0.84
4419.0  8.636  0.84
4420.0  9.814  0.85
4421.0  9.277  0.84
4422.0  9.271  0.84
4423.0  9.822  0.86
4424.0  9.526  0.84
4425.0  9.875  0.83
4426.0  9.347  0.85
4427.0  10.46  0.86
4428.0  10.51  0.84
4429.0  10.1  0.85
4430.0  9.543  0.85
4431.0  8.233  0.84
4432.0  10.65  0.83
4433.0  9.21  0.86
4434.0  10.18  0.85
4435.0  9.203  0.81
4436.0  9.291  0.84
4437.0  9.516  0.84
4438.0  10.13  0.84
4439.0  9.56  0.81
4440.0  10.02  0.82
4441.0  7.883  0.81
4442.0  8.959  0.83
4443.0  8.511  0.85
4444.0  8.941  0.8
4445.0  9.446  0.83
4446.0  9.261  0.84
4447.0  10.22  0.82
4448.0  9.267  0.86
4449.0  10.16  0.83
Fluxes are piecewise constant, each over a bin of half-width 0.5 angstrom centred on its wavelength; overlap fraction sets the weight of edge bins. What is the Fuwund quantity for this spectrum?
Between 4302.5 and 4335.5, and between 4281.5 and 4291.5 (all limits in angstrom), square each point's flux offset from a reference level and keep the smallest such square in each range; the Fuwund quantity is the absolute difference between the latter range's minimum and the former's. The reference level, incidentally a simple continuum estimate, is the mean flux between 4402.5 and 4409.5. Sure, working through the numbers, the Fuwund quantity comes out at 0.010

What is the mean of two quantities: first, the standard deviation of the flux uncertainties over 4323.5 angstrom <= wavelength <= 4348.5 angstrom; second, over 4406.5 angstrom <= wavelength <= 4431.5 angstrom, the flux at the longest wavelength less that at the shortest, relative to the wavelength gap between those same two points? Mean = -0.016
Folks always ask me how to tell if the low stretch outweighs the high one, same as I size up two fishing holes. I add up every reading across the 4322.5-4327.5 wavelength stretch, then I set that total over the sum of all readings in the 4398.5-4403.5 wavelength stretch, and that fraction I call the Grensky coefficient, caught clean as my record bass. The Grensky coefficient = 0.83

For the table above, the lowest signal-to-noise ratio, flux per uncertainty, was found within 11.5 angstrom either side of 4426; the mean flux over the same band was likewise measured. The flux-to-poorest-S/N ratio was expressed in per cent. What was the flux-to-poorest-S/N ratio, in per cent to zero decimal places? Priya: 98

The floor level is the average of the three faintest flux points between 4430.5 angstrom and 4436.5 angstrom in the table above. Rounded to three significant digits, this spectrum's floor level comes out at 8.88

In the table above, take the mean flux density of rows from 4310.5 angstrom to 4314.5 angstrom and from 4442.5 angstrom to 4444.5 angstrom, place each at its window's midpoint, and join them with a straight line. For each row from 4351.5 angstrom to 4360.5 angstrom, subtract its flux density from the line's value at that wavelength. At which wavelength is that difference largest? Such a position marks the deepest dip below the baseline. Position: 4360.0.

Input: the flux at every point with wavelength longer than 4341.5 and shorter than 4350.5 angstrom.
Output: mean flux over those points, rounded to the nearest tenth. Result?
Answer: 8.2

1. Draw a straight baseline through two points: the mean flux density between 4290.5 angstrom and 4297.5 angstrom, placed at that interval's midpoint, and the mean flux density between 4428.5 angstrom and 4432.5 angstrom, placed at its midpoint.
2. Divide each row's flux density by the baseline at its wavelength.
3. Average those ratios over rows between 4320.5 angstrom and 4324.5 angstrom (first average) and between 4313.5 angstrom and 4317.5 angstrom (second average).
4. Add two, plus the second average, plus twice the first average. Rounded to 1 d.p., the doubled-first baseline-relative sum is 5.0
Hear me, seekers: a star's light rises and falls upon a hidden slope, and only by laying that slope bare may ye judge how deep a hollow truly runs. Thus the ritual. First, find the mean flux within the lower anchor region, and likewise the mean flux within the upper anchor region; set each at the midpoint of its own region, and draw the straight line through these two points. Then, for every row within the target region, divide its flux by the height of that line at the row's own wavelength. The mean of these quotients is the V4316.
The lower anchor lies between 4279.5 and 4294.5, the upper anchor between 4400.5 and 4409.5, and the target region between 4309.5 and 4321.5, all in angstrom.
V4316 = 0.97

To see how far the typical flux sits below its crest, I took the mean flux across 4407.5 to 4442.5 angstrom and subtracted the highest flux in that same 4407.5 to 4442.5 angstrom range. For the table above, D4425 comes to -1.4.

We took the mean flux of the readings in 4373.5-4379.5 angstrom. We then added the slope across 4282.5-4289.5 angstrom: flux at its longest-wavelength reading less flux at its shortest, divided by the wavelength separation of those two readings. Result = 9.84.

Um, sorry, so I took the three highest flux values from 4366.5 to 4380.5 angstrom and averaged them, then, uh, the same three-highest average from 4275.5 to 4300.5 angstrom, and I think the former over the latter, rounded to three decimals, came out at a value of 0.992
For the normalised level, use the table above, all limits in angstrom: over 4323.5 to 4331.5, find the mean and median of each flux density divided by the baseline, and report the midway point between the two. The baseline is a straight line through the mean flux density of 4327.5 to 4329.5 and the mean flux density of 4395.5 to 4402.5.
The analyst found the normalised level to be 0.94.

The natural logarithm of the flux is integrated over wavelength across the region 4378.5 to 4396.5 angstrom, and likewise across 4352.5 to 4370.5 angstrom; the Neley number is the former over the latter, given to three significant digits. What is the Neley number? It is 0.998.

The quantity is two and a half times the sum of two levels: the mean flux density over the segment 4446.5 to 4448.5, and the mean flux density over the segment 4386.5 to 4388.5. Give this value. 46.6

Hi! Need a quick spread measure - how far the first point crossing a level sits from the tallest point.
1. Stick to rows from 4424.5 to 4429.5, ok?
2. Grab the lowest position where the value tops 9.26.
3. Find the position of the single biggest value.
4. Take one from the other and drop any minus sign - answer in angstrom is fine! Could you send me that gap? 3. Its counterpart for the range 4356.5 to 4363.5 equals 0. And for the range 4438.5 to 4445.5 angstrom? 1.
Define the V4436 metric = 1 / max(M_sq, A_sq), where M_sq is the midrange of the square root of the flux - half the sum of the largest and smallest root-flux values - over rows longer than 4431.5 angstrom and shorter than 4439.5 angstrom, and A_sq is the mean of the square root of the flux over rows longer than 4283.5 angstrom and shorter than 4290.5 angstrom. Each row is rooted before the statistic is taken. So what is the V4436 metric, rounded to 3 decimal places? 0.318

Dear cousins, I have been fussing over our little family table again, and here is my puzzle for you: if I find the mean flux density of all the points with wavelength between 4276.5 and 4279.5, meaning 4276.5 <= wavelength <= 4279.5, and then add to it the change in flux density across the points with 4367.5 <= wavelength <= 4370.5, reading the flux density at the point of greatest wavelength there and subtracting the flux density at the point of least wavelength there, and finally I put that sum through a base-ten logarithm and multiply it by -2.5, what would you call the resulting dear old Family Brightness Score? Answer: -2.08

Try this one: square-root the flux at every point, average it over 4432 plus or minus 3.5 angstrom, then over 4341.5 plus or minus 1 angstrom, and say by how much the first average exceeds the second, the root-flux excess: -0.14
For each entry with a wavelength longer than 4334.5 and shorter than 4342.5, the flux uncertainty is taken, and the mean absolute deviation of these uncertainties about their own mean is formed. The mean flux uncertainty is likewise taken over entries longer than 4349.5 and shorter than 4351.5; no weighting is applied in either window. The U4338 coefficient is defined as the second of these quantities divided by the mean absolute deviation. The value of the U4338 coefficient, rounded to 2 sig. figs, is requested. 78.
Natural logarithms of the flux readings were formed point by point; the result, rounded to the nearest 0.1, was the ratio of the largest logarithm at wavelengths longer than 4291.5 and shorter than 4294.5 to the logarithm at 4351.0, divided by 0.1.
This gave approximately 10.6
